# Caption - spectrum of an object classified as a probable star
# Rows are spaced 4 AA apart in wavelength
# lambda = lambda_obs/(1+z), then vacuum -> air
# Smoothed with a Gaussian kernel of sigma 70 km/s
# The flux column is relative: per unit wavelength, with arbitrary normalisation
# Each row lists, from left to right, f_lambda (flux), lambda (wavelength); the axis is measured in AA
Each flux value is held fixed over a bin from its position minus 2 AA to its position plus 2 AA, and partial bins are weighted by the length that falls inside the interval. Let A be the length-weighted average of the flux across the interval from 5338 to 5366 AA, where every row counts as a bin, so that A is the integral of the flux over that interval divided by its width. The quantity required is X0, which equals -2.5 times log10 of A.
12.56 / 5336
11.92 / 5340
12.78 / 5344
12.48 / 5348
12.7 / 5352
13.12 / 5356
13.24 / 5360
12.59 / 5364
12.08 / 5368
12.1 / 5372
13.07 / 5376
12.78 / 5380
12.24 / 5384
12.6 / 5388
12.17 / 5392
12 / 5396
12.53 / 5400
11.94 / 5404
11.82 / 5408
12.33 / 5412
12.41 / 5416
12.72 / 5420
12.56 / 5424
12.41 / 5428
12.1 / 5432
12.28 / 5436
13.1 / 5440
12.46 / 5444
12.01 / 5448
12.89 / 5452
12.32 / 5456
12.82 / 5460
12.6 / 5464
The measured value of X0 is -2.76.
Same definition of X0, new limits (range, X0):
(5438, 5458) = -2.75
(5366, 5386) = -2.74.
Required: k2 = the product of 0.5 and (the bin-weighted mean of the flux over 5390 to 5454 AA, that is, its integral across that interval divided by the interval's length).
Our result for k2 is 6.18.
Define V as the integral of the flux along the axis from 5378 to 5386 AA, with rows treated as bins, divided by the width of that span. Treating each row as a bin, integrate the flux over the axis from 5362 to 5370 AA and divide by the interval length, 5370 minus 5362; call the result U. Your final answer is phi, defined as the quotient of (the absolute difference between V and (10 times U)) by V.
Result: 8.86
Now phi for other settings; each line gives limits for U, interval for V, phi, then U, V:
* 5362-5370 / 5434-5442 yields 8.72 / 12.3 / 12.7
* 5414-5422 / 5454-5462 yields 9.00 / 12.6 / 12.6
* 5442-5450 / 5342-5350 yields 8.69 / 12.2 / 12.6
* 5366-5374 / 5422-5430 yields 8.68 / 12.1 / 12.5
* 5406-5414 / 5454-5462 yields 8.61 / 12.1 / 12.6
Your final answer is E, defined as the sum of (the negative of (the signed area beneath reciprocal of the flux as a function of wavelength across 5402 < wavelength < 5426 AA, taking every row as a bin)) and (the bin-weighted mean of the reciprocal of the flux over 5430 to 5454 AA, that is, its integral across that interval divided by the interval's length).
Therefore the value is -1.873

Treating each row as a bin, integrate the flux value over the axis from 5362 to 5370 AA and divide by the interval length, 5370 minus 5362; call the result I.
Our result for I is 12.3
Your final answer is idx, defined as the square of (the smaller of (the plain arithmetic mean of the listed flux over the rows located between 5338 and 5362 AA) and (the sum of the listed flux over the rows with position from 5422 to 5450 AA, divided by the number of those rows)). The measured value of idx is 154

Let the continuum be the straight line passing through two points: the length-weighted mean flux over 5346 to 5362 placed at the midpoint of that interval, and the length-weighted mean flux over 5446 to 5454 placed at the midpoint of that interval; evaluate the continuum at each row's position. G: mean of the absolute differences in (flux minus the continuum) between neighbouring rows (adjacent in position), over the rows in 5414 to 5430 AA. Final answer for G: 0.20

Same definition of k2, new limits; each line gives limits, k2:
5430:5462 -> 6.25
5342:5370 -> 6.36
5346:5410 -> 6.23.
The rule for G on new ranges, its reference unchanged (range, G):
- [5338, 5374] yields 0.39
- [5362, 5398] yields 0.41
